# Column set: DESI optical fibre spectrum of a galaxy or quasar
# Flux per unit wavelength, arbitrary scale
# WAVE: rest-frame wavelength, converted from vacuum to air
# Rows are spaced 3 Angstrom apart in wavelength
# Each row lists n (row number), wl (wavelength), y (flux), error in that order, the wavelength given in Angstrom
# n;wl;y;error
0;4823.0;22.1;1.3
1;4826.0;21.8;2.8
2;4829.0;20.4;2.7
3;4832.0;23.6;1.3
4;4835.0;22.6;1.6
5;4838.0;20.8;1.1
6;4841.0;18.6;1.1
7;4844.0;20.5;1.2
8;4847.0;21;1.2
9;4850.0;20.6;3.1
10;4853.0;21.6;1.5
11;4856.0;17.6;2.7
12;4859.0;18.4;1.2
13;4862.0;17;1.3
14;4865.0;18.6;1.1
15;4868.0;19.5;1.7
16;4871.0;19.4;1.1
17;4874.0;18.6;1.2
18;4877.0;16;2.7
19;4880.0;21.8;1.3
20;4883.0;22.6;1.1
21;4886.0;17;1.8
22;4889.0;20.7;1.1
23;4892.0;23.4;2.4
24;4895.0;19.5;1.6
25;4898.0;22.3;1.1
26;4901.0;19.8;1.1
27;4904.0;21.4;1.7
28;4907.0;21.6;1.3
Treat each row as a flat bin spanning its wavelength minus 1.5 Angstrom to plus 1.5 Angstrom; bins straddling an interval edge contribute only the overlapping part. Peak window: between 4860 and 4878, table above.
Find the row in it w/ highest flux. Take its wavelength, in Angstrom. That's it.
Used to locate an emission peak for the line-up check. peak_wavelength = 4868.0 Angstrom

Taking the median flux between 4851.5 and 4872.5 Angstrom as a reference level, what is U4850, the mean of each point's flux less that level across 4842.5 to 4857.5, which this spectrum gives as 1.7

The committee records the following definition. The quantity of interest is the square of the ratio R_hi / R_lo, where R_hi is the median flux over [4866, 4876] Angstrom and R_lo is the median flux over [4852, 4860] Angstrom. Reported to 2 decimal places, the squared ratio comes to 1.11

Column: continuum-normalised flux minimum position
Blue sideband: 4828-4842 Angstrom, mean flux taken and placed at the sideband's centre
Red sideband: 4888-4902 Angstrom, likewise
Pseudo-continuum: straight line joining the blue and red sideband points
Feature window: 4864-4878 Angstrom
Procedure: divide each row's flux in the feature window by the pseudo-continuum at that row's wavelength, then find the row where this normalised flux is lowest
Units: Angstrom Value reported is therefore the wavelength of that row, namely 4877.0 Angstrom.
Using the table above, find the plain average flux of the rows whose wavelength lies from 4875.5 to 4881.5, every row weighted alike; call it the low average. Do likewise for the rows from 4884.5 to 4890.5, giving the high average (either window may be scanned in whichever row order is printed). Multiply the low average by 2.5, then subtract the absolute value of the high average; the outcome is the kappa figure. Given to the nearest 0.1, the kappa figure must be 28.4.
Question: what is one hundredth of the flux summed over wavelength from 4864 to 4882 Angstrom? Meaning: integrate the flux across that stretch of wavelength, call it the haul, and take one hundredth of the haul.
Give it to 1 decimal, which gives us 3.4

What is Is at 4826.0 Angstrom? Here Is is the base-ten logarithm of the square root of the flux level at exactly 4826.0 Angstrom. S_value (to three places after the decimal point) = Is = 0.669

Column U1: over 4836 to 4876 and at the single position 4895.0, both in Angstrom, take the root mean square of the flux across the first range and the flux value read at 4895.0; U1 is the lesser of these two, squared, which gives 378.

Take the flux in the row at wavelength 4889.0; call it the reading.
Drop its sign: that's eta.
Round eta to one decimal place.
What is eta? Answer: 20.7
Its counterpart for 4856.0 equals 17.6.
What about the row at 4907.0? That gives 21.6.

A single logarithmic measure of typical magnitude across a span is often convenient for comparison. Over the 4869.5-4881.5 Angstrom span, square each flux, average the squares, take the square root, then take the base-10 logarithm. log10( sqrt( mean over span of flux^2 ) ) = 1.28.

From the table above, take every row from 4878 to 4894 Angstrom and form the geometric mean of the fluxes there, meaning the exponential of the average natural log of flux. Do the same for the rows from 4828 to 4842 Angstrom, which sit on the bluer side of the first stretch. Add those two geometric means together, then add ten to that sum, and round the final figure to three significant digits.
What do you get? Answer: 52.1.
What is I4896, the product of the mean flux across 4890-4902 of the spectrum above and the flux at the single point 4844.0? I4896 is 436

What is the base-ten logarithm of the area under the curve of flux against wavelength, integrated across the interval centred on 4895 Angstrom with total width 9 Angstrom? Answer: 2.29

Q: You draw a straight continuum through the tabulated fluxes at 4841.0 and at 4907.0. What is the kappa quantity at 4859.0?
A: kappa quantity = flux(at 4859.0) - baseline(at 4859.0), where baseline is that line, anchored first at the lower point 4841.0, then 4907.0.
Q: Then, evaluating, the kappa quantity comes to -1.0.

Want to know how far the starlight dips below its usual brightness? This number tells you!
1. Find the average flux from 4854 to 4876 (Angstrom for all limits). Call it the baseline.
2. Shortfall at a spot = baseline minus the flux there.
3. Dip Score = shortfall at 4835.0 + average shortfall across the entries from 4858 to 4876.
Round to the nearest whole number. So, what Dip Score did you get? -4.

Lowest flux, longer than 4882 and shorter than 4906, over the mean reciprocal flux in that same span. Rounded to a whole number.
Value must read 351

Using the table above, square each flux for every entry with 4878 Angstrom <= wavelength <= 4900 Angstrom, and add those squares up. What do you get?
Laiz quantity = 3129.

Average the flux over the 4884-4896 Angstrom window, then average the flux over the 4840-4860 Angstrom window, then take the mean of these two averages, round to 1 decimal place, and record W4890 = 20.0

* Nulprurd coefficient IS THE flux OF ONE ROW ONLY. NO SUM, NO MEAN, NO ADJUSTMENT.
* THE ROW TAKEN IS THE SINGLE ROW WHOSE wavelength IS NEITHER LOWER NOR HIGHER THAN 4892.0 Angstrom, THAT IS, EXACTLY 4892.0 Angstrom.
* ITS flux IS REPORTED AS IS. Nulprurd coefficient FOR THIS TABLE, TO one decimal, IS 23.4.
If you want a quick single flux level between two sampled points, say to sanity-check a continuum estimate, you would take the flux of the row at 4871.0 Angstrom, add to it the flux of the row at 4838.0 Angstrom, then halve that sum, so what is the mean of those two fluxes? 20.1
